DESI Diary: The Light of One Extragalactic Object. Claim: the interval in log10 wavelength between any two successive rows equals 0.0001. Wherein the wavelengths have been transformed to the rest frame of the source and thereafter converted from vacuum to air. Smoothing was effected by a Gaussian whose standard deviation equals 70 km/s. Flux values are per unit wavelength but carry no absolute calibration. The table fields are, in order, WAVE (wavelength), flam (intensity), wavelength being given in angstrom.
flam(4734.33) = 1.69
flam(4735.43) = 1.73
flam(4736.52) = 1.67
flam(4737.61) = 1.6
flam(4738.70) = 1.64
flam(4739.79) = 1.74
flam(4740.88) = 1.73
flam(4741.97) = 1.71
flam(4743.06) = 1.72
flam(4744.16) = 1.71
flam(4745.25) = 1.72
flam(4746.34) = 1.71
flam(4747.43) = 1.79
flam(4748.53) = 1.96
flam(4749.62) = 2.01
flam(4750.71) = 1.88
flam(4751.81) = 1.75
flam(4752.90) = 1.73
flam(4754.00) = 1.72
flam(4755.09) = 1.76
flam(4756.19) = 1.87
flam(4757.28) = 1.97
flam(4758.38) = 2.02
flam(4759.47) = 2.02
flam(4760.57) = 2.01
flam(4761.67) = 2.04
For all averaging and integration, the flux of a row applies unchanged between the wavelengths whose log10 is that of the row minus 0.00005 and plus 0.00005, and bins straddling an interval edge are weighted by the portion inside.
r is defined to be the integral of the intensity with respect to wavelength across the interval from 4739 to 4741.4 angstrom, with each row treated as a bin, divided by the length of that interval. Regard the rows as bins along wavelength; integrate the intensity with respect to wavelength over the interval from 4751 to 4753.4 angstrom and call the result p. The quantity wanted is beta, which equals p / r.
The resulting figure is 2.4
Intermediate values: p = 4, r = 1.73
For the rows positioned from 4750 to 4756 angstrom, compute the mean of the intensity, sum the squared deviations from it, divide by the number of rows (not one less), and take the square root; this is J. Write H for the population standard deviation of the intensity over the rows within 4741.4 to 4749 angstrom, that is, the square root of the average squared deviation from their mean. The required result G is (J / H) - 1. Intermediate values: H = 0.086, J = 0.06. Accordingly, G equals -0.3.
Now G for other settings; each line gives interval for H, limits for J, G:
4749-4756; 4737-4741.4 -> -0.4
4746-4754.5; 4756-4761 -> -0.5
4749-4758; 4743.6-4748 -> -0.7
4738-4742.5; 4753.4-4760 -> 2.1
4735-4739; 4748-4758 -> 1.3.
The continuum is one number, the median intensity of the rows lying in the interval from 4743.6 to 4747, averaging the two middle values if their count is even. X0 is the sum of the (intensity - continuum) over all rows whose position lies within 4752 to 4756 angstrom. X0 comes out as 0.08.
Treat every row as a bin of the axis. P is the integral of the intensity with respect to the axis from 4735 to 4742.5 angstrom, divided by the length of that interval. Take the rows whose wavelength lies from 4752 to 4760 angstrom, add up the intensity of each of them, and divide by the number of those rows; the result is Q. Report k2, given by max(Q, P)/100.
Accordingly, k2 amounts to 0.0187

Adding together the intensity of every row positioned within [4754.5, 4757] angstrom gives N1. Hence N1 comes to 3.63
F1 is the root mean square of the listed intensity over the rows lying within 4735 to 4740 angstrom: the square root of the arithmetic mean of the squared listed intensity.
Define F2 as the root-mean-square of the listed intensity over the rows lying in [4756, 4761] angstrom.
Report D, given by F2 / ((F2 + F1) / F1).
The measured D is 0.908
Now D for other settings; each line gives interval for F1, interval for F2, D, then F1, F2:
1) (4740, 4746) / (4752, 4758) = 0.882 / 1.72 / 1.81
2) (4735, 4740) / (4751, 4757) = 0.860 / 1.68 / 1.77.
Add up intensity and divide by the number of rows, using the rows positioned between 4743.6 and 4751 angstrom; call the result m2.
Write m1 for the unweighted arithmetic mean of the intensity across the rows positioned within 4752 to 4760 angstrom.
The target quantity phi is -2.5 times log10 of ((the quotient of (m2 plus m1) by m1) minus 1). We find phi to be 0.026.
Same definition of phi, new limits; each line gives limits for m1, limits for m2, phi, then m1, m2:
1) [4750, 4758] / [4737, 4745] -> 0.074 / 1.811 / 1.69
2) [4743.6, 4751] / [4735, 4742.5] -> 0.085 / 1.826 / 1.69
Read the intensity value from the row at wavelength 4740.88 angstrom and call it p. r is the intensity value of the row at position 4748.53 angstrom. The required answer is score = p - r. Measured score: -0.23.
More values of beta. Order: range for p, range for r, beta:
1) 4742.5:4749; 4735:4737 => 6.7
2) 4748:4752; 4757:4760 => 3.8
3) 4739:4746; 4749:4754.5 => 6.6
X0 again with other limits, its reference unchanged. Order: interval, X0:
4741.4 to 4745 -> 0.01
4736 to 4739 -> -0.22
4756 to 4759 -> 0.73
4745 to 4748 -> 0.09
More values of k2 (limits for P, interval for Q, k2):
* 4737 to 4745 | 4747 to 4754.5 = 0.0183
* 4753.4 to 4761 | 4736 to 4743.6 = 0.0191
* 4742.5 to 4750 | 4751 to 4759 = 0.0183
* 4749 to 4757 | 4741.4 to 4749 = 0.0182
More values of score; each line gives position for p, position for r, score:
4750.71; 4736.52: 0.21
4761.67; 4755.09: 0.28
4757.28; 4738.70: 0.33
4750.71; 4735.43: 0.15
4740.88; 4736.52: 0.06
